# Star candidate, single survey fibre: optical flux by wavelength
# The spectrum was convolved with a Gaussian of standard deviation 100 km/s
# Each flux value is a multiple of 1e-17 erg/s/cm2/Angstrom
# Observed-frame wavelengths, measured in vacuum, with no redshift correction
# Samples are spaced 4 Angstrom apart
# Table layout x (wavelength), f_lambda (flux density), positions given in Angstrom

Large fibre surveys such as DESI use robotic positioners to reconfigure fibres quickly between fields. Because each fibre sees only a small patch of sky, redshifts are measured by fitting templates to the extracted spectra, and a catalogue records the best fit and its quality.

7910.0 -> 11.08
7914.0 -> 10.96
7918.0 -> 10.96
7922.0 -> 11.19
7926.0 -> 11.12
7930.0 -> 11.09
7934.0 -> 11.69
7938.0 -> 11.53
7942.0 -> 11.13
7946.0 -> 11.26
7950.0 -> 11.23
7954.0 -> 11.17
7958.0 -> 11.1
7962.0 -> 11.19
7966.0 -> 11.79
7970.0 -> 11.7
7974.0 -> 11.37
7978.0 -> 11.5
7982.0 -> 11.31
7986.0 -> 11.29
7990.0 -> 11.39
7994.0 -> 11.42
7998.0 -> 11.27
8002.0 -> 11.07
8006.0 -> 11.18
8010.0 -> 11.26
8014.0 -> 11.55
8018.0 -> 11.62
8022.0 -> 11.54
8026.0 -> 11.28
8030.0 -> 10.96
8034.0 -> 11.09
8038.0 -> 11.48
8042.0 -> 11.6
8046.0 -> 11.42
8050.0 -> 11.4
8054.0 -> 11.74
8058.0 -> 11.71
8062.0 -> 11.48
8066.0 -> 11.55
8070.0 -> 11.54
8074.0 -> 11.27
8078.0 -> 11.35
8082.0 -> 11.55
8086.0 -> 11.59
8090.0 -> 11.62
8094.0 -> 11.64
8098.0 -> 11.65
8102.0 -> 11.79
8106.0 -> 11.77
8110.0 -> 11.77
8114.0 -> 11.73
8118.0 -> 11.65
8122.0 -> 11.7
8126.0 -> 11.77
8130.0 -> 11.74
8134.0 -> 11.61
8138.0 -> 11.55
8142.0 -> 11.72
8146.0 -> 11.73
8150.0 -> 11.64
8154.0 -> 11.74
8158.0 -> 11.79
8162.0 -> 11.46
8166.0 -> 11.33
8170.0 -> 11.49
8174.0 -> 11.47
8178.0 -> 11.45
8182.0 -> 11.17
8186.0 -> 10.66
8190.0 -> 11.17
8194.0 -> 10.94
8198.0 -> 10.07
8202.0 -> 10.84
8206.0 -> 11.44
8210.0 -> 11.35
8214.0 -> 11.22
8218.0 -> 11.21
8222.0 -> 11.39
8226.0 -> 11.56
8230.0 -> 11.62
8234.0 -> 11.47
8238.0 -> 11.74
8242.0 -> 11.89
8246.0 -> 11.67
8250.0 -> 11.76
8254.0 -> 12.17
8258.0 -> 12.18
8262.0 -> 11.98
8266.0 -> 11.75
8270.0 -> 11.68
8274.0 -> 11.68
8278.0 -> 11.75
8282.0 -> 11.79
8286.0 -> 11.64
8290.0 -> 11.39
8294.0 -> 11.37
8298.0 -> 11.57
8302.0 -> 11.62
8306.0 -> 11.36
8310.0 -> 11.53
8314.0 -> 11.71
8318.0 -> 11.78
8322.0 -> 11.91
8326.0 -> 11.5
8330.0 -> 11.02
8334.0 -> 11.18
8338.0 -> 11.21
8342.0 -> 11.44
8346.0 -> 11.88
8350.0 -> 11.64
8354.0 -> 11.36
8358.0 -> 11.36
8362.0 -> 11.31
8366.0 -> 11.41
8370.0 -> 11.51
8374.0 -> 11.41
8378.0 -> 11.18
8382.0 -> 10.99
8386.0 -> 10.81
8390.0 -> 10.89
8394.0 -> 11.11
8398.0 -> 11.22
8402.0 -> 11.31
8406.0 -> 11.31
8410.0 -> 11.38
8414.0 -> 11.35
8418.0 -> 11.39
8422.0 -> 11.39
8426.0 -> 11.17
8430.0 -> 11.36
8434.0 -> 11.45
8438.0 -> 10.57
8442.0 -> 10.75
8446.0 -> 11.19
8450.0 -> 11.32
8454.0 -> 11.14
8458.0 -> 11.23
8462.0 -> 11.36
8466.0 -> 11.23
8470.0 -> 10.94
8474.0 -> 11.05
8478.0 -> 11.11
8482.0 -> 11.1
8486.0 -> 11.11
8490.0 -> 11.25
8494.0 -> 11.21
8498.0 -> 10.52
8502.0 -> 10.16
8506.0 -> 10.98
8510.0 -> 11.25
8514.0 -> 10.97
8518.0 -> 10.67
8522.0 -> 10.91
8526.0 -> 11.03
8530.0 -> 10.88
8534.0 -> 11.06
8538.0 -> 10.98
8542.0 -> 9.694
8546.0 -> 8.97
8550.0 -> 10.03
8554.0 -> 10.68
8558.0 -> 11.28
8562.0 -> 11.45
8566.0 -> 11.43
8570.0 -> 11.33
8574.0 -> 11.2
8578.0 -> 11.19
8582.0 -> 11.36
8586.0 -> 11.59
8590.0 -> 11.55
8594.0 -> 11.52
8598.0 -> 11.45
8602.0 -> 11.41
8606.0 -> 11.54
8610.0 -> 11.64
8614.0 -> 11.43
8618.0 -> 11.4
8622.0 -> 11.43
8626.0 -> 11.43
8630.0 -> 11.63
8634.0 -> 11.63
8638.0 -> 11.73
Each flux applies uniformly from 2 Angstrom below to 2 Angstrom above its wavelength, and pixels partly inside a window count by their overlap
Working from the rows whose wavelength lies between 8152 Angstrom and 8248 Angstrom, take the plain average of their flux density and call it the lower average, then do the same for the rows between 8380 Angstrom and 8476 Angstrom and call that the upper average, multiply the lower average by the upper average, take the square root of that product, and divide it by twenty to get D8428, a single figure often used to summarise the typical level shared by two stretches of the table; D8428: 0.563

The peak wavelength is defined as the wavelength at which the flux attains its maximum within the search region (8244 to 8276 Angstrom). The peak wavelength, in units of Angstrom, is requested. 8258.0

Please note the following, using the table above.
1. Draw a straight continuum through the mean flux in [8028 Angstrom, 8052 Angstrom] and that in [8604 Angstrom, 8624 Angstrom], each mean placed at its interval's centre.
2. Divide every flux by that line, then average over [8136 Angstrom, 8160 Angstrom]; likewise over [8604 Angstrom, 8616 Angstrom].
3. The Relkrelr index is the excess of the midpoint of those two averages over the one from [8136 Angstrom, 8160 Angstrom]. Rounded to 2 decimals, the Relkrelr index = -0.01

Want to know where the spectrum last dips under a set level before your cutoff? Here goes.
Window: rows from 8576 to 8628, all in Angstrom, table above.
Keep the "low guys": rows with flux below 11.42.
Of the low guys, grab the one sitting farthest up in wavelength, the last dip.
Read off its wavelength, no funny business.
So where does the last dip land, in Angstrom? 8618.0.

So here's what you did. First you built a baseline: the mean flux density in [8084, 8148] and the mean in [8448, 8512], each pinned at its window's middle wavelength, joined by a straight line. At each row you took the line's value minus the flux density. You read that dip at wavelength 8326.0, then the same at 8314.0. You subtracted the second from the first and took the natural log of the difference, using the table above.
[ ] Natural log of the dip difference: -1.7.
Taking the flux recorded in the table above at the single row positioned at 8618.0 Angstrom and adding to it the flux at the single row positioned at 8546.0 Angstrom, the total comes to 20.4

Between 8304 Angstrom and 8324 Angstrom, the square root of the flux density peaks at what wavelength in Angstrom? 8322.0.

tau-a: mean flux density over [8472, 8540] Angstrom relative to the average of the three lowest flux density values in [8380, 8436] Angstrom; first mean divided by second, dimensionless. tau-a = 1.01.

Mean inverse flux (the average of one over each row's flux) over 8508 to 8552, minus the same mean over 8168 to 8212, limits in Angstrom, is 0.005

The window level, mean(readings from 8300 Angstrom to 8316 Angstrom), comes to 11.6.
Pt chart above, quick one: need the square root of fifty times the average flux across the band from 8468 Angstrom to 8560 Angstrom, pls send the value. 23.2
